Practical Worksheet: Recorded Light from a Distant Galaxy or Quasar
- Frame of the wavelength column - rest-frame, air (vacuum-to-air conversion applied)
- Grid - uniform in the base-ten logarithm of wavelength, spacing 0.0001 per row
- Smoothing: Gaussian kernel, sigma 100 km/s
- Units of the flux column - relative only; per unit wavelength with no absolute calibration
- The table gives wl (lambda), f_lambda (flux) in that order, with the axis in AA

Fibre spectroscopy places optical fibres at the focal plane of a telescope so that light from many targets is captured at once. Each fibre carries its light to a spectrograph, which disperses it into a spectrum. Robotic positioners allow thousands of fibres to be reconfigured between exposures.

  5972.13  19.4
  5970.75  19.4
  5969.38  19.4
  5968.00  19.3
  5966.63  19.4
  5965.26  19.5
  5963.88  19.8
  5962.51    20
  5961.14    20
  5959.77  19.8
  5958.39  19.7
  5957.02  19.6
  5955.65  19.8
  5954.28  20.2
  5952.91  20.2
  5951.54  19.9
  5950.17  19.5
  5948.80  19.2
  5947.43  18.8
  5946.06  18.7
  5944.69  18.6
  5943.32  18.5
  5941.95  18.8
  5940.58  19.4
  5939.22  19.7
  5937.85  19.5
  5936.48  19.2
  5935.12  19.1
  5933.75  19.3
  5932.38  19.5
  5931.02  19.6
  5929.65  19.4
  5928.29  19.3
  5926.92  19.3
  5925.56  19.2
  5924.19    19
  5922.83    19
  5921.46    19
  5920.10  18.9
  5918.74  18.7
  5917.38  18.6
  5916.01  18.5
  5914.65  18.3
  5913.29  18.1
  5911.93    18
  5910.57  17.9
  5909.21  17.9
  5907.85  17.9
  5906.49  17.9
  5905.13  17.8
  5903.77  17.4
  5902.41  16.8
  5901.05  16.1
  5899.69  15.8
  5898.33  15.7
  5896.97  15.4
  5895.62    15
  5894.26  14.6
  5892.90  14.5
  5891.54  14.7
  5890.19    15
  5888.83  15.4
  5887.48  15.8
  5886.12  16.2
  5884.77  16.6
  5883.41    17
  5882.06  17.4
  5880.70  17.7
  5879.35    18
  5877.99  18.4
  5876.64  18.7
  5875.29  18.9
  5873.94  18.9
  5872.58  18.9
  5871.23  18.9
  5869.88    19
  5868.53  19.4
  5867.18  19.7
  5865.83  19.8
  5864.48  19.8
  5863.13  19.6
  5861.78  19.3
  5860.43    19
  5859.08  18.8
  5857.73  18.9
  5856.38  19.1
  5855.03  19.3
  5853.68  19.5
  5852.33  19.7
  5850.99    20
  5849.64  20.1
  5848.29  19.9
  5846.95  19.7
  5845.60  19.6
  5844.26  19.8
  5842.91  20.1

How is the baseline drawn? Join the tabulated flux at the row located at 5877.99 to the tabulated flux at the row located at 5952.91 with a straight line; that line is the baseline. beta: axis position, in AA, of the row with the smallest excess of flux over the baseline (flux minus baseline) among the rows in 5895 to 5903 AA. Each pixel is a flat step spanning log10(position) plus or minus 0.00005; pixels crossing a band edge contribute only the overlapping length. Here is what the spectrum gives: 5895.62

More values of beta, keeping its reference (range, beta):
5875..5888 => 5887.48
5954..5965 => 5957.02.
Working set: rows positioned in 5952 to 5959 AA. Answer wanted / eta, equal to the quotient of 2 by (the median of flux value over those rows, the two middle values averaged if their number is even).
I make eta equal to 0.101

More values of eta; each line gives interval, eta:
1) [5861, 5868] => 0.102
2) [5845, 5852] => 0.101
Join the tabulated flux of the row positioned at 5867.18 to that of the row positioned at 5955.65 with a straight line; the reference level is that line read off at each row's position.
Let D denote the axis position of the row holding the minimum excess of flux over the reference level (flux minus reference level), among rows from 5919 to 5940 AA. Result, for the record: 5920.10 AA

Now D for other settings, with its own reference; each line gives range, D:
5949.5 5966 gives 5965.26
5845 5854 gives 5853.68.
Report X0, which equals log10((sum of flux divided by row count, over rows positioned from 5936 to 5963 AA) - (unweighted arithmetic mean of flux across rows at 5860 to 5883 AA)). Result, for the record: -0.3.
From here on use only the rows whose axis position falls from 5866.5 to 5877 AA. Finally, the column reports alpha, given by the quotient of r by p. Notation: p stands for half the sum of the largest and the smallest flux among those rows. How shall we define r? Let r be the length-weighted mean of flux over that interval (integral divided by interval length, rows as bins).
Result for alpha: 0.99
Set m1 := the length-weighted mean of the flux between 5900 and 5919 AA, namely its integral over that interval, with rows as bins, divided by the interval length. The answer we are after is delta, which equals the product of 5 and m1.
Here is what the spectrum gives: 89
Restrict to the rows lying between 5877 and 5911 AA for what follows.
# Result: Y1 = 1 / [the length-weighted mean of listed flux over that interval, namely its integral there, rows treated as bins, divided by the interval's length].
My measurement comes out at 0.061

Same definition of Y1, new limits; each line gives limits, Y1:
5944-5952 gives 0.052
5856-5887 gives 0.054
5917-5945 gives 0.052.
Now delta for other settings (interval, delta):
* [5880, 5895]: 79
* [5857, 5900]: 88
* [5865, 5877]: 96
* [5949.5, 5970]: 99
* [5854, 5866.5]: 96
